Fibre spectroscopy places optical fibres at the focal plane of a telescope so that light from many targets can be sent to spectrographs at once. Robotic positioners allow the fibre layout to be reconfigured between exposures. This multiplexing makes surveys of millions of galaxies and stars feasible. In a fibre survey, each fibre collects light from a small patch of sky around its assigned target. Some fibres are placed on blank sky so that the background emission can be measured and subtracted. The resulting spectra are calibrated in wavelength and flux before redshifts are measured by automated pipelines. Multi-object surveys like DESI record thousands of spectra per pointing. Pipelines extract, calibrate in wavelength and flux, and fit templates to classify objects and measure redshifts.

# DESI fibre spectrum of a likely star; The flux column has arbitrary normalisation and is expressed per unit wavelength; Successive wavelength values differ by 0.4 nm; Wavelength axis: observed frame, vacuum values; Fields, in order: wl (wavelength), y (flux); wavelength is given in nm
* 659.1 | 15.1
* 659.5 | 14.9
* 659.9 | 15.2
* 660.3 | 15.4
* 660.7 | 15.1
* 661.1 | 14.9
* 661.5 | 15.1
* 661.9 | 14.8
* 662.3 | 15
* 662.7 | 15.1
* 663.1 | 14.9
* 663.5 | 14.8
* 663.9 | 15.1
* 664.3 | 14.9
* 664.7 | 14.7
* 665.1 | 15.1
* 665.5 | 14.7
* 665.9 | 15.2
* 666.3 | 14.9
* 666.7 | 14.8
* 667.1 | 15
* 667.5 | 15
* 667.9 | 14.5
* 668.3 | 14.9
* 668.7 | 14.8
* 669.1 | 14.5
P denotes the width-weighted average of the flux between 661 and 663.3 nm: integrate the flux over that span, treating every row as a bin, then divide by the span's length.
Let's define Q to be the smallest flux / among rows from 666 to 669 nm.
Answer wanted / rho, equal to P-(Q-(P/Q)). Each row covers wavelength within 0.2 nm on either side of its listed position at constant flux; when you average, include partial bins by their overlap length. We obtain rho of 1.50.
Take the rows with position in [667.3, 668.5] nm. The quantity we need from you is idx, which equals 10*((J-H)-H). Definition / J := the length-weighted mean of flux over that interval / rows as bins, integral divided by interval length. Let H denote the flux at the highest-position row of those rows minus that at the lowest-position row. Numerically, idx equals 150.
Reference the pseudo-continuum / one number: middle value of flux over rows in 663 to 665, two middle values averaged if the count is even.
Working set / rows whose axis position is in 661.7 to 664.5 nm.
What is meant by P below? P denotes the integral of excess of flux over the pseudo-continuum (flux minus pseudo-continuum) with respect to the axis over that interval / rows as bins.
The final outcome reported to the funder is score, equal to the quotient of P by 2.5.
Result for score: 0.048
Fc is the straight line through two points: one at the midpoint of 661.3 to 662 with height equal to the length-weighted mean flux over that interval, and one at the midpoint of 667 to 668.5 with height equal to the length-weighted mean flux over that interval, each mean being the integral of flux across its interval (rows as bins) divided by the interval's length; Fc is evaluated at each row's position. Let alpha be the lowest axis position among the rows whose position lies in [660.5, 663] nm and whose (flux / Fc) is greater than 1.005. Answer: 660.7 nm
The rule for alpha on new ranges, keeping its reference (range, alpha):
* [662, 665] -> 662.7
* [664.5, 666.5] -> 665.1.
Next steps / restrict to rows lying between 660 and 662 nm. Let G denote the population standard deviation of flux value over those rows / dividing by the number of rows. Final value 0.206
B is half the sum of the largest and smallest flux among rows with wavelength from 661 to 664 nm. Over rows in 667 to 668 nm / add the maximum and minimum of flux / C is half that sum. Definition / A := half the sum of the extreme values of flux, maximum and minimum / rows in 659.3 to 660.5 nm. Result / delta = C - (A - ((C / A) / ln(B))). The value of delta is -0.040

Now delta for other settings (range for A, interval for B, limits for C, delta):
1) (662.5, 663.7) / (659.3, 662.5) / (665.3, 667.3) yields 0.368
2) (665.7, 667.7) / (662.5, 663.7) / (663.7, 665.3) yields 0.267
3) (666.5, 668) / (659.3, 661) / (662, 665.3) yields 0.522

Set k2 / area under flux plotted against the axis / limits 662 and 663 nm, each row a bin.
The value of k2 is 15.0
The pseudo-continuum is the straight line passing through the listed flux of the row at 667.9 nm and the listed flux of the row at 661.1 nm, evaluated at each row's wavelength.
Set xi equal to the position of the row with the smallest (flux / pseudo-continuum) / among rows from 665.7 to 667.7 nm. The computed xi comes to 666.7 nm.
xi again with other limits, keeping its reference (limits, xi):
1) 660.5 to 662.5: 661.9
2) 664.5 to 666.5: 664.7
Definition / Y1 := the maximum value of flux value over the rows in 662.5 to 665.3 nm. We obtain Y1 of 15.1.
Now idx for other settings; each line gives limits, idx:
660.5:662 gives 156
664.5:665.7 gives 148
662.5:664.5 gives 154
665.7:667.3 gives 154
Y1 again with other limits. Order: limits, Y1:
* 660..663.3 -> 15.4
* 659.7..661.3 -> 15.4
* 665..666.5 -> 15.2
